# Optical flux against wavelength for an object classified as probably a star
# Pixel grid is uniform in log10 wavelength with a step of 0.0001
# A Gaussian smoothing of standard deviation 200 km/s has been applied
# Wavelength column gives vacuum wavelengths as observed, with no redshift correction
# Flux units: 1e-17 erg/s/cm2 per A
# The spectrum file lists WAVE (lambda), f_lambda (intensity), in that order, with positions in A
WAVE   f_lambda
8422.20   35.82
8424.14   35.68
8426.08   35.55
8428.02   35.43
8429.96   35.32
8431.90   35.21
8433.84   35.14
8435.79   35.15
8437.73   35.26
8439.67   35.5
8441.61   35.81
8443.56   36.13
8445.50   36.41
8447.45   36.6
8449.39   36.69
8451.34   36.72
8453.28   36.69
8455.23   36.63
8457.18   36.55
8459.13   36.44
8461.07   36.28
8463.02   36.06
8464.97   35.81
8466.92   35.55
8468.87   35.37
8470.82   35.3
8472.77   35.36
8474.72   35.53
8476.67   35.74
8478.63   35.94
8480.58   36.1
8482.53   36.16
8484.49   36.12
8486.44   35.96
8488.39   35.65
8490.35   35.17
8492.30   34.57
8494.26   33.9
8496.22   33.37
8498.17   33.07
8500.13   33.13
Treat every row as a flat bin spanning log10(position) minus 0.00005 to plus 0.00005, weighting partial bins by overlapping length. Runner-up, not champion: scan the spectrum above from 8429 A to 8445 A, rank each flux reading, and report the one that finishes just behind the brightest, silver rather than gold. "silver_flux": 35.81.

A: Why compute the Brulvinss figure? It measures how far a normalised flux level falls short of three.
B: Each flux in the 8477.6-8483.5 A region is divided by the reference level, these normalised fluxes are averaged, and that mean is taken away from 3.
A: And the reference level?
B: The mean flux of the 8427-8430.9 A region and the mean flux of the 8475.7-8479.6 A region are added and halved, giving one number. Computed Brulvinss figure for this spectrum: 1.99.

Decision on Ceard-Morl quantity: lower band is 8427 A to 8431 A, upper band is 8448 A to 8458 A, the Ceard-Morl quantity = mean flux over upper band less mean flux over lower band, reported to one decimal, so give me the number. 1.3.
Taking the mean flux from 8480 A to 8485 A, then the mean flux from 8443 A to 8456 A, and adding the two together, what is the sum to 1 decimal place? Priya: 72.7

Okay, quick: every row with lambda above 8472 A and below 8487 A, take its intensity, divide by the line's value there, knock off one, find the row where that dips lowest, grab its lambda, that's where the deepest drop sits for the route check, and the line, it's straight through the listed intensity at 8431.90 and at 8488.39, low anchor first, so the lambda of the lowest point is 8472.77 A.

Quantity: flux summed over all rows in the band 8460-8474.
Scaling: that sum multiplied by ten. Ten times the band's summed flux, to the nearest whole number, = 2497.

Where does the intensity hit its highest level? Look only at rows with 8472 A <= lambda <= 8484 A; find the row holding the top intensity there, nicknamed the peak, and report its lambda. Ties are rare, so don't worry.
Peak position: 8482.53 A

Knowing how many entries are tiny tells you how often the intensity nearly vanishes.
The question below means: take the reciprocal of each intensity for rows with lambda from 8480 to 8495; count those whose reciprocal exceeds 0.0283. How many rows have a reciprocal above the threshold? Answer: 3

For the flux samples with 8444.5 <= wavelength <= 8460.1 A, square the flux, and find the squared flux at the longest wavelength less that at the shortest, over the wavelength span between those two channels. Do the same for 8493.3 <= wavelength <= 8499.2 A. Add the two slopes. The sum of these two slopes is -14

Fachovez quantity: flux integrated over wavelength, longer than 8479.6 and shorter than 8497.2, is 620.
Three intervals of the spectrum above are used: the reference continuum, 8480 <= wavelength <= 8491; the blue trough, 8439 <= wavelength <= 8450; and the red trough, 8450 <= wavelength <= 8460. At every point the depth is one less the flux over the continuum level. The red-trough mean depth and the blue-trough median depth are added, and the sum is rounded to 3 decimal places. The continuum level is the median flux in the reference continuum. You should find -0.023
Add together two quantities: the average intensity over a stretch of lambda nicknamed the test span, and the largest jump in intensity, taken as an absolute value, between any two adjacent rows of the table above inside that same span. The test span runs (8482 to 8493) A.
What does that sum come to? 36.2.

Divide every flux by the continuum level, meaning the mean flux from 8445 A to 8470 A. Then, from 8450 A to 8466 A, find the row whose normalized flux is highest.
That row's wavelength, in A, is 8451.34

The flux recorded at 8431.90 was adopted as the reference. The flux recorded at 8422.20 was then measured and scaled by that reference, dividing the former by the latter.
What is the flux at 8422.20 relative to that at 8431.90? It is 1.02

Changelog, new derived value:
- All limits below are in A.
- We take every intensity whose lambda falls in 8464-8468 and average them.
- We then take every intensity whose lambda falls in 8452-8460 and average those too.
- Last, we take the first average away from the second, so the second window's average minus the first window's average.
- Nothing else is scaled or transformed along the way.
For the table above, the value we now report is 0.9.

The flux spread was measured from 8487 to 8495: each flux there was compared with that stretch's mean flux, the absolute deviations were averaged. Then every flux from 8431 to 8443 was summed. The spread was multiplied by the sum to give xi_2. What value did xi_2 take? 125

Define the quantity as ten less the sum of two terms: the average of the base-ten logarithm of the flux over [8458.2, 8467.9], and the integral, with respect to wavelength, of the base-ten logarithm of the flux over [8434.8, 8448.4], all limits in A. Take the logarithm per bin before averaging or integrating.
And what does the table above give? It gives -12.7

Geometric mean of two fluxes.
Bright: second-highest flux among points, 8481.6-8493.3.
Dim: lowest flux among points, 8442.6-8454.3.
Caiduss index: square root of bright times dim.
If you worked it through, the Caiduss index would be 36.12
